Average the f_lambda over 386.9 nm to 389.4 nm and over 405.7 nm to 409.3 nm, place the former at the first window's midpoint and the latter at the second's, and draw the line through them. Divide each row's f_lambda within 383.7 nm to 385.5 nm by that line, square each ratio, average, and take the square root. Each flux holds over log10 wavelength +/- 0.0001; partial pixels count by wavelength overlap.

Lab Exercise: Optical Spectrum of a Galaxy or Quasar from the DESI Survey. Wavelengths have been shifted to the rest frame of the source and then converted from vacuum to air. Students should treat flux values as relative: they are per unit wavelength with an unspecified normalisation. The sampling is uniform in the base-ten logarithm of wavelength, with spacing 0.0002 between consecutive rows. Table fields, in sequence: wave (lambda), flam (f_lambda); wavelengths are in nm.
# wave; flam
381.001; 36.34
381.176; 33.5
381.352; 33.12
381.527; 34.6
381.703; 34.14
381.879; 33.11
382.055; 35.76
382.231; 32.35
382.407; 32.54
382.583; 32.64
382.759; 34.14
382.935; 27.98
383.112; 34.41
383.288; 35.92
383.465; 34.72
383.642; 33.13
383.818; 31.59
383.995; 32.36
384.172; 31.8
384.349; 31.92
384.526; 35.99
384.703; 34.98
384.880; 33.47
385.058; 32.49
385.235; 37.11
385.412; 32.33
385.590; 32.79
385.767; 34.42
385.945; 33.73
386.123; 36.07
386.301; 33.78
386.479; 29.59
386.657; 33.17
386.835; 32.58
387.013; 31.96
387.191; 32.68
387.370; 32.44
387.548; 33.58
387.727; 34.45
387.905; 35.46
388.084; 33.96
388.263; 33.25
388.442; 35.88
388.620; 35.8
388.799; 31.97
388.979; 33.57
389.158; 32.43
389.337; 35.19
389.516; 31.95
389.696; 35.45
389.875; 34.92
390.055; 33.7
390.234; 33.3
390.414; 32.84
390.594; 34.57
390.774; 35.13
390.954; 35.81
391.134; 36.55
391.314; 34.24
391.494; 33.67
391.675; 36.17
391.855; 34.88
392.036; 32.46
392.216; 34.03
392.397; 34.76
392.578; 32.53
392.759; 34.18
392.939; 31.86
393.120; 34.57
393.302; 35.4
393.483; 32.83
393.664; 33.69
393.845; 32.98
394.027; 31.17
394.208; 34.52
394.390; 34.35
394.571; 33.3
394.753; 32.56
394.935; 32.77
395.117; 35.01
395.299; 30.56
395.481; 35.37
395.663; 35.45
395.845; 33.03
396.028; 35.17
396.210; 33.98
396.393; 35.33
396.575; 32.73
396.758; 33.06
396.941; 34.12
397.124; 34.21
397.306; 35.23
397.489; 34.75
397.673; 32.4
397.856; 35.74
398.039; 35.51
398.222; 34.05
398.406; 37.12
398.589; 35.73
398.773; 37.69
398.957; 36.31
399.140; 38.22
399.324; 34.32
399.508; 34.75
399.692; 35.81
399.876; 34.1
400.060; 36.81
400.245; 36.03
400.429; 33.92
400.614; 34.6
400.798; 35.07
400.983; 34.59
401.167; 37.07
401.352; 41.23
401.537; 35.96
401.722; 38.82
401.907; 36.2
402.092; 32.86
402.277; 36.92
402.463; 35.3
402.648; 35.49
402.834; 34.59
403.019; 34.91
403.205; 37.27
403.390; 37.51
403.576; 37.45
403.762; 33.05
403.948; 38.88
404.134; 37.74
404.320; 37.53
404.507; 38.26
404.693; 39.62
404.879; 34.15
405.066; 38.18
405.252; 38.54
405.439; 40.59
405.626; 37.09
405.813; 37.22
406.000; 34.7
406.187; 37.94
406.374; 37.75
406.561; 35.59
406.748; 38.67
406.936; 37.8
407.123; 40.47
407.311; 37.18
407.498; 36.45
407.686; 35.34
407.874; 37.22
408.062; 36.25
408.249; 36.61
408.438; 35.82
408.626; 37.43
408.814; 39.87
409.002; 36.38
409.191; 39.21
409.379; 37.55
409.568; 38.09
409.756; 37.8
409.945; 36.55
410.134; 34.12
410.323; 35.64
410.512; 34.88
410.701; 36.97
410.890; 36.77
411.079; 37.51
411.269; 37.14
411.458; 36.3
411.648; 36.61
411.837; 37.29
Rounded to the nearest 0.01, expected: 1.01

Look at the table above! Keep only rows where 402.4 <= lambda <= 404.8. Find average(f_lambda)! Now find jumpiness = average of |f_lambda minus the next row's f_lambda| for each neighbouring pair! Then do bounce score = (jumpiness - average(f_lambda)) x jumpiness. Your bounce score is -52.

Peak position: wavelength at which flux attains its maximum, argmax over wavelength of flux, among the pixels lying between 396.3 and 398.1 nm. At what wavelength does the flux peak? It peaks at 397.856 nm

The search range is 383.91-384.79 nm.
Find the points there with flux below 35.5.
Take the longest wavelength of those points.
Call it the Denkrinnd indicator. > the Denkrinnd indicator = 384.703 nm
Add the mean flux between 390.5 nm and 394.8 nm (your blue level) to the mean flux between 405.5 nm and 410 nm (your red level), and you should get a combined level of 71.3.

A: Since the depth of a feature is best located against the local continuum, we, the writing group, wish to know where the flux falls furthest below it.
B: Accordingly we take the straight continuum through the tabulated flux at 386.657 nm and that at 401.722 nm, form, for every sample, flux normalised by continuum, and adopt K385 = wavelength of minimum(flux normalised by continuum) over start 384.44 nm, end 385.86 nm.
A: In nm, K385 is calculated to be 385.412 nm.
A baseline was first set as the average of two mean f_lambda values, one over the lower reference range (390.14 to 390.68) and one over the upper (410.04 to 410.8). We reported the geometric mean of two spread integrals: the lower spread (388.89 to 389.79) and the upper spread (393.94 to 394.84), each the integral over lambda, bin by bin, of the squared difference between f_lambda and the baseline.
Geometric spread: 2.6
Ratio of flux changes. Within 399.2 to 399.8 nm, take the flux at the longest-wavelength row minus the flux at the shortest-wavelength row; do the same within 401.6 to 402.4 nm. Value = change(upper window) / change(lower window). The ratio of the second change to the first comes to -1.28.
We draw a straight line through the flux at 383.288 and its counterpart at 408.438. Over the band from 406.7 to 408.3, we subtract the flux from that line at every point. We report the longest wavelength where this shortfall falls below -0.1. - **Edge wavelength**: 408.249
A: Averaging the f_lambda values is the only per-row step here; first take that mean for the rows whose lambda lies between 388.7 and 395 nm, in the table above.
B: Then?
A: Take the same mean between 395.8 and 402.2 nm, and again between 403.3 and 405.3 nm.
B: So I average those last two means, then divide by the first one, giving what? 1.07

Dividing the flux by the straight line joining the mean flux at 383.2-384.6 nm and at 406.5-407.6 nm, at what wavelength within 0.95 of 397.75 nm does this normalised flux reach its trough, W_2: 397.673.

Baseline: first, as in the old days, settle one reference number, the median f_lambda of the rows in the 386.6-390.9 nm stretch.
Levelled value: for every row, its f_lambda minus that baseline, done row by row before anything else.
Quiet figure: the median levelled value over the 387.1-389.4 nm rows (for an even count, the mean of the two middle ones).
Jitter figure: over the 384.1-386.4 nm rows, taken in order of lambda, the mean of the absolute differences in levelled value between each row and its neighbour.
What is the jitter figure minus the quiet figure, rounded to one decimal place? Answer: 2.0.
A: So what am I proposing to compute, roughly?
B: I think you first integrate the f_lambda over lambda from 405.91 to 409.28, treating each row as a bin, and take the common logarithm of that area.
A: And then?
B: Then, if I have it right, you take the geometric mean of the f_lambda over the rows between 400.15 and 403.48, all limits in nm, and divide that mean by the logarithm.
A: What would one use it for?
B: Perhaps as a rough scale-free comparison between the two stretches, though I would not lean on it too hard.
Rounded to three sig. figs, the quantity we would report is 17.1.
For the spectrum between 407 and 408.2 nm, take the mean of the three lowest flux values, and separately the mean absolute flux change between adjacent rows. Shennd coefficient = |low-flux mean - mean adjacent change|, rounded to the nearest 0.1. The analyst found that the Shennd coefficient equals 34.4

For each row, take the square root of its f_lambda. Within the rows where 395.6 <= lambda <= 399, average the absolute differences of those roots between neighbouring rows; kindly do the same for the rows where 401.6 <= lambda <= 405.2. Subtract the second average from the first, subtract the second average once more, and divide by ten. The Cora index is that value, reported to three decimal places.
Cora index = -0.023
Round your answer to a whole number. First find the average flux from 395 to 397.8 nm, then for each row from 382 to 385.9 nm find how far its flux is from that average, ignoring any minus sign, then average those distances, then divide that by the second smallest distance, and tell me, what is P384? 4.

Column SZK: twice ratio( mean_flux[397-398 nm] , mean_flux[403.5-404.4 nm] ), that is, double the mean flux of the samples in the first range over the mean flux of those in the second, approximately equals 1.87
